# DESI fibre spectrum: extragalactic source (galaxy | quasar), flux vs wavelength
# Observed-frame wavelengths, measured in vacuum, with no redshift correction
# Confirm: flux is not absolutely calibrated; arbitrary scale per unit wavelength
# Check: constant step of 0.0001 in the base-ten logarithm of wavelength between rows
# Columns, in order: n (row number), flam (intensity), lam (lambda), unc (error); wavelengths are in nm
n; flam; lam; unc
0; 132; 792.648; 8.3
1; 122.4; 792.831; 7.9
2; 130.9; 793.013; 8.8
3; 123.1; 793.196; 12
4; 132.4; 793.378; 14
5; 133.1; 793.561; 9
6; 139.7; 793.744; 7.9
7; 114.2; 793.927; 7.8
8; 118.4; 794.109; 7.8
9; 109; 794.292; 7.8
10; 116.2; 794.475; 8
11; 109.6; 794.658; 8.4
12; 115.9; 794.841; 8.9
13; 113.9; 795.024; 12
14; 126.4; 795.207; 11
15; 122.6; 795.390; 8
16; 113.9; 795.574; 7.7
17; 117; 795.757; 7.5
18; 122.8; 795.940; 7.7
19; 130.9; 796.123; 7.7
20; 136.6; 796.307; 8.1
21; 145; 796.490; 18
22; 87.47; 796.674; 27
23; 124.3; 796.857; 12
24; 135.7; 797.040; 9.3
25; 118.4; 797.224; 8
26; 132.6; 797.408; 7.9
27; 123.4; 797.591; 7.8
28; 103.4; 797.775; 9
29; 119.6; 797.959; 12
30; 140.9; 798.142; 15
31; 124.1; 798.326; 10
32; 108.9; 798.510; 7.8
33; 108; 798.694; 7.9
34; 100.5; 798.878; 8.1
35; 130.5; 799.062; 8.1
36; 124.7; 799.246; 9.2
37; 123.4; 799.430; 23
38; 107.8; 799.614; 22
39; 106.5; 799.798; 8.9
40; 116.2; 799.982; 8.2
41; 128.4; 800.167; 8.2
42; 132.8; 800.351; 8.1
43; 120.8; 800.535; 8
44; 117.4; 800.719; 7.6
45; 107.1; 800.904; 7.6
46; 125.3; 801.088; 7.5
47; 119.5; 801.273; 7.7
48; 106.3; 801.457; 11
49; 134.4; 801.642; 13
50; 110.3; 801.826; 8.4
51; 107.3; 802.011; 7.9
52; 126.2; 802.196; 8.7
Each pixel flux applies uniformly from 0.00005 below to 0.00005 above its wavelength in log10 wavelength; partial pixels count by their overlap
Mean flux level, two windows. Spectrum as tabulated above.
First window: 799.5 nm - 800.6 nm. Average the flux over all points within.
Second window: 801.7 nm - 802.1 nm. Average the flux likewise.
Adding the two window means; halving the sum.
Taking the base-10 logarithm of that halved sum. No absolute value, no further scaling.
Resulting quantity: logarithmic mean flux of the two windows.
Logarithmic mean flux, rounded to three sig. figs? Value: 2.06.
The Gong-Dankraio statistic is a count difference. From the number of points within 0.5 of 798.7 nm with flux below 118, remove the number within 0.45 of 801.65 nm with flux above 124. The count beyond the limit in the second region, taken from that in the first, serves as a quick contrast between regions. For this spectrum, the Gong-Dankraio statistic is 2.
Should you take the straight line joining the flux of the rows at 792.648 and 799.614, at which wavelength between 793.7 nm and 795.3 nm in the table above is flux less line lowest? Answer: 794.292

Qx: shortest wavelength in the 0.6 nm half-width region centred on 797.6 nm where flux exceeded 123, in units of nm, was 797.040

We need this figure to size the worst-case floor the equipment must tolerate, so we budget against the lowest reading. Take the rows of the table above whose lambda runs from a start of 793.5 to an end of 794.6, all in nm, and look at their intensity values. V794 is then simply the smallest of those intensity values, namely 109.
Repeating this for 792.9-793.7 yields 123.1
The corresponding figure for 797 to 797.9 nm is 103.4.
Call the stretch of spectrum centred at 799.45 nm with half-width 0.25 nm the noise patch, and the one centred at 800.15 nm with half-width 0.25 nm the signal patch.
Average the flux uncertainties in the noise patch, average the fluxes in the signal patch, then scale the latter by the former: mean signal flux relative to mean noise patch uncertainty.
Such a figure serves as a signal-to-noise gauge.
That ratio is 7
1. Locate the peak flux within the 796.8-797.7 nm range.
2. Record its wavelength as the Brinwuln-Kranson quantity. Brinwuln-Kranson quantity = 797.040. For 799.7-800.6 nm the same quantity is 800.351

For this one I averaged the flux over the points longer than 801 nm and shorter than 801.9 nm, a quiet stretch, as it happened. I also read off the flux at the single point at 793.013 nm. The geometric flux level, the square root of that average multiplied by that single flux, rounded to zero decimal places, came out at 125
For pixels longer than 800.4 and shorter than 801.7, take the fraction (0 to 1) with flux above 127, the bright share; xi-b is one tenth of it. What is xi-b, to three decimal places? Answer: 0.014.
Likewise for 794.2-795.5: 0.000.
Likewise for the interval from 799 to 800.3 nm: 0.029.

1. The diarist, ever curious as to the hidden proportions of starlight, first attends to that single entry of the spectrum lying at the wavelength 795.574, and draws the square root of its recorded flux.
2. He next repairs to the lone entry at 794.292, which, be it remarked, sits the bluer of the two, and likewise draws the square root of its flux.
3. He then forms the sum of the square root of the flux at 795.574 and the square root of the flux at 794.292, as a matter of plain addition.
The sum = 21.1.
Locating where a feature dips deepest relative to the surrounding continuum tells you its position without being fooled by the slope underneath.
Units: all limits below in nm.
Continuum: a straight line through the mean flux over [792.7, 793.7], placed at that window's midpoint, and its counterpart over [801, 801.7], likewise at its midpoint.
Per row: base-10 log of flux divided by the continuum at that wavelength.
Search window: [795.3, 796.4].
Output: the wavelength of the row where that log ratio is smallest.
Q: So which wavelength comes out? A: 795.574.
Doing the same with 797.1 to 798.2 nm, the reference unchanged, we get 797.775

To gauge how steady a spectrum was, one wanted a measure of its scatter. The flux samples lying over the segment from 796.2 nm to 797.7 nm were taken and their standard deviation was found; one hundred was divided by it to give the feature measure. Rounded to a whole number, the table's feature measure 6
